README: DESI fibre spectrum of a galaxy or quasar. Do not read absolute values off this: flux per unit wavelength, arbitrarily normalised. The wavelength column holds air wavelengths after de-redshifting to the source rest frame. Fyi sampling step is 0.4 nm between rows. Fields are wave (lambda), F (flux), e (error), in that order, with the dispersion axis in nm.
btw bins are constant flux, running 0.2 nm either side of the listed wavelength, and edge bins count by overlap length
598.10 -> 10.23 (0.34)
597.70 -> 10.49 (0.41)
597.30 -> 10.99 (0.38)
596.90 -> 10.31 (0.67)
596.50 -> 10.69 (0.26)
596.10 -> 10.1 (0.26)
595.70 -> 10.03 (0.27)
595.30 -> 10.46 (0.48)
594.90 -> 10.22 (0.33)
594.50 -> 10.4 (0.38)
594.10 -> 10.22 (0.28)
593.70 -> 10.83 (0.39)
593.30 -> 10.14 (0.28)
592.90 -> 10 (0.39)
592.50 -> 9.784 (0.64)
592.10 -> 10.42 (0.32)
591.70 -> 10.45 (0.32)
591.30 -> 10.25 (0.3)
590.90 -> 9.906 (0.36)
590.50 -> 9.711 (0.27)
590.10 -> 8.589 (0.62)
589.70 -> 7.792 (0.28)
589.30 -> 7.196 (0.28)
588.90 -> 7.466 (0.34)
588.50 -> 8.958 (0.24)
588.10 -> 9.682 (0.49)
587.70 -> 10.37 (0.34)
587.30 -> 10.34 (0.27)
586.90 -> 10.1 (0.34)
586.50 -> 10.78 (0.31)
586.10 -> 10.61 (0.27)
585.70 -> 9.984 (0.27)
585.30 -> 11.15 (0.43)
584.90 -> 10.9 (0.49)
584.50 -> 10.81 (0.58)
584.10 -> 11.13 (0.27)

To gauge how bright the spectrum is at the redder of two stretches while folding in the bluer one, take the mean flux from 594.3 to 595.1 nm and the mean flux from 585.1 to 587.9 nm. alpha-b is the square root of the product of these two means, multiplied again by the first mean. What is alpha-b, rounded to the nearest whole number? 107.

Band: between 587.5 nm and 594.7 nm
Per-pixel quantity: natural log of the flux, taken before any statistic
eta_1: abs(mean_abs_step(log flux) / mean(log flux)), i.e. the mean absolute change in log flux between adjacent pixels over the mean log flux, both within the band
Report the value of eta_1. 0.026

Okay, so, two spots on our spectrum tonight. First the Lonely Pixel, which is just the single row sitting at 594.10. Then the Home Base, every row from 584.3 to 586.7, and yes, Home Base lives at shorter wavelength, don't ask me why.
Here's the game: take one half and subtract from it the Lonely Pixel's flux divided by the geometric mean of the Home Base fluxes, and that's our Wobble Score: -0.46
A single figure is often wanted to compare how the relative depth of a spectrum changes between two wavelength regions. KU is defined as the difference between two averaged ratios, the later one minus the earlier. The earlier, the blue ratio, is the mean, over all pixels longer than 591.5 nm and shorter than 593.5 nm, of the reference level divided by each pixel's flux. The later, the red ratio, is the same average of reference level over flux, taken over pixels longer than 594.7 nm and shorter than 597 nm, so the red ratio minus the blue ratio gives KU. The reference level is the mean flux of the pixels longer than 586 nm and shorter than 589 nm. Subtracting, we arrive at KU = -0.01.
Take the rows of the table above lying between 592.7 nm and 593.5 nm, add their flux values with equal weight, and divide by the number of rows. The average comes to 10.1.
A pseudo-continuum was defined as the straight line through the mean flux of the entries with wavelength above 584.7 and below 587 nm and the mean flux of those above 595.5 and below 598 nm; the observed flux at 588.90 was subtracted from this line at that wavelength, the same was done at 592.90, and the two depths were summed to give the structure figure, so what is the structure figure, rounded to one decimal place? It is 3.6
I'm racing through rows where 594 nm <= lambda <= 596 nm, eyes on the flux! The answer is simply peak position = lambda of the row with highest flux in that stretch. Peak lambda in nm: 595.30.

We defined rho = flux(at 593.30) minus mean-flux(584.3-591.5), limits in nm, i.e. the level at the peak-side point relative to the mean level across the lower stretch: 0.44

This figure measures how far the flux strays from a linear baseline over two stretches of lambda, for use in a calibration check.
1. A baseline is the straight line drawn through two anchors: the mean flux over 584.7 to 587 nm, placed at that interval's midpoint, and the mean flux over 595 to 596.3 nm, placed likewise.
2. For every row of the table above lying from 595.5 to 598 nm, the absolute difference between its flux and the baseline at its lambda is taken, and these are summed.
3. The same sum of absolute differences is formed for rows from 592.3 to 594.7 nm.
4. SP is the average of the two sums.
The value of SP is 2.0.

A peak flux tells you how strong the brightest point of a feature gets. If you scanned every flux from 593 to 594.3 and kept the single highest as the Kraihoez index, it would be 10.83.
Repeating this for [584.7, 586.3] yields 11.15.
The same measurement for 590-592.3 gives 10.45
